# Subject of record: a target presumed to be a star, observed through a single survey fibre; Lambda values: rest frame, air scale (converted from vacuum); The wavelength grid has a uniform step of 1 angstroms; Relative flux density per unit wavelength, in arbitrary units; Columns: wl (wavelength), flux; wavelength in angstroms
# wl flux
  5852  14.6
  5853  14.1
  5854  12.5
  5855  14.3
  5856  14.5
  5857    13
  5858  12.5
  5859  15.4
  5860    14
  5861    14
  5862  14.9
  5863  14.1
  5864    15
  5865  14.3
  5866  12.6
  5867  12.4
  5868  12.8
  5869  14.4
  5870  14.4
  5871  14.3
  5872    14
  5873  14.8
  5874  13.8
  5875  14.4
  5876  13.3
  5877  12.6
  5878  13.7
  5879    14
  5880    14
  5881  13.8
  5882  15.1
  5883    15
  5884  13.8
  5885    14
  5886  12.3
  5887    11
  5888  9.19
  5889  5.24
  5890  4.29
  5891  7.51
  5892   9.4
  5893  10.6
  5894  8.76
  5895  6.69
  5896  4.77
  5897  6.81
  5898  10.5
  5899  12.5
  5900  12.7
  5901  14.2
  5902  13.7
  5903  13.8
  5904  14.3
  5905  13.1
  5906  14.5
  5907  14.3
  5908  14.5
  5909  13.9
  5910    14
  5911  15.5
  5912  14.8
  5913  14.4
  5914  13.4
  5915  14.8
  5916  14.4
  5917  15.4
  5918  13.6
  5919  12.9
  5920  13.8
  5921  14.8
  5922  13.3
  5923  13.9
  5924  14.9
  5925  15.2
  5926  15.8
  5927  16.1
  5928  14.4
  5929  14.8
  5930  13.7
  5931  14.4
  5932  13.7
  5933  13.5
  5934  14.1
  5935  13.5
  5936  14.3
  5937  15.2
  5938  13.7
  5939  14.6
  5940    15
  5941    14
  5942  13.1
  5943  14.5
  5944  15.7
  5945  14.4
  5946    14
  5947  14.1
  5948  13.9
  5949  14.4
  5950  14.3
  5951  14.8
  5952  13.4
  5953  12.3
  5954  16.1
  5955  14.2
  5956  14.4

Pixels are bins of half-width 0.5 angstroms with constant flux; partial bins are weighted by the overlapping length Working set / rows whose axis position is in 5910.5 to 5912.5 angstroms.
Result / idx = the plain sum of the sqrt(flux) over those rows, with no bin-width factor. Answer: 8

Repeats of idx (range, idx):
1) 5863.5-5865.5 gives 8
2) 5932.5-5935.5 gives 11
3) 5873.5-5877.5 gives 15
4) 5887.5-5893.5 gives 16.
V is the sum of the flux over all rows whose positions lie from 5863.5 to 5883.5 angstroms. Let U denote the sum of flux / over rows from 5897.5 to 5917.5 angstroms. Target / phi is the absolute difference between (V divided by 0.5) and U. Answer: 279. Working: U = 279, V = 279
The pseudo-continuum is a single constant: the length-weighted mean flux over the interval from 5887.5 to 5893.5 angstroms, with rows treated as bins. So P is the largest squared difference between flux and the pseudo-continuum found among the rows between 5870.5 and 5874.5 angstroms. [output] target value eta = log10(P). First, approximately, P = 50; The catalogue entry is 1.70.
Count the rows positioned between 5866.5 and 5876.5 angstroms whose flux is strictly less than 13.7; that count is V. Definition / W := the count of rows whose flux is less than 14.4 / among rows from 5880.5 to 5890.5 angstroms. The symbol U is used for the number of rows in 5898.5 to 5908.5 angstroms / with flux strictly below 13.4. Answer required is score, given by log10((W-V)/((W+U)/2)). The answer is -0.041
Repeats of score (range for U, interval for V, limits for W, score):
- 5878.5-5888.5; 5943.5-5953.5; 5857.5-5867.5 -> 0.000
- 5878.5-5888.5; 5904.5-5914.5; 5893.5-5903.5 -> 0.090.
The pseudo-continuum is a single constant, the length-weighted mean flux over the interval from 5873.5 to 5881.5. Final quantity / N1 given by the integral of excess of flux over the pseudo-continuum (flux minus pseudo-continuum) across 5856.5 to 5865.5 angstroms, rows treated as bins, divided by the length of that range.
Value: 0.43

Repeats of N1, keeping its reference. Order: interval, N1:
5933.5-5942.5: 0.47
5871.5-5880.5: 0.14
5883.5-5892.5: -4.06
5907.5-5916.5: 0.71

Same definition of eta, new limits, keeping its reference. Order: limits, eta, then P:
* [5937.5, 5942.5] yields 1.73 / 53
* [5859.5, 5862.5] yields 1.71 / 52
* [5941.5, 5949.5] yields 1.81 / 64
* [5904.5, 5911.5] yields 1.78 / 61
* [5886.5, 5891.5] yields 1.07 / 12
